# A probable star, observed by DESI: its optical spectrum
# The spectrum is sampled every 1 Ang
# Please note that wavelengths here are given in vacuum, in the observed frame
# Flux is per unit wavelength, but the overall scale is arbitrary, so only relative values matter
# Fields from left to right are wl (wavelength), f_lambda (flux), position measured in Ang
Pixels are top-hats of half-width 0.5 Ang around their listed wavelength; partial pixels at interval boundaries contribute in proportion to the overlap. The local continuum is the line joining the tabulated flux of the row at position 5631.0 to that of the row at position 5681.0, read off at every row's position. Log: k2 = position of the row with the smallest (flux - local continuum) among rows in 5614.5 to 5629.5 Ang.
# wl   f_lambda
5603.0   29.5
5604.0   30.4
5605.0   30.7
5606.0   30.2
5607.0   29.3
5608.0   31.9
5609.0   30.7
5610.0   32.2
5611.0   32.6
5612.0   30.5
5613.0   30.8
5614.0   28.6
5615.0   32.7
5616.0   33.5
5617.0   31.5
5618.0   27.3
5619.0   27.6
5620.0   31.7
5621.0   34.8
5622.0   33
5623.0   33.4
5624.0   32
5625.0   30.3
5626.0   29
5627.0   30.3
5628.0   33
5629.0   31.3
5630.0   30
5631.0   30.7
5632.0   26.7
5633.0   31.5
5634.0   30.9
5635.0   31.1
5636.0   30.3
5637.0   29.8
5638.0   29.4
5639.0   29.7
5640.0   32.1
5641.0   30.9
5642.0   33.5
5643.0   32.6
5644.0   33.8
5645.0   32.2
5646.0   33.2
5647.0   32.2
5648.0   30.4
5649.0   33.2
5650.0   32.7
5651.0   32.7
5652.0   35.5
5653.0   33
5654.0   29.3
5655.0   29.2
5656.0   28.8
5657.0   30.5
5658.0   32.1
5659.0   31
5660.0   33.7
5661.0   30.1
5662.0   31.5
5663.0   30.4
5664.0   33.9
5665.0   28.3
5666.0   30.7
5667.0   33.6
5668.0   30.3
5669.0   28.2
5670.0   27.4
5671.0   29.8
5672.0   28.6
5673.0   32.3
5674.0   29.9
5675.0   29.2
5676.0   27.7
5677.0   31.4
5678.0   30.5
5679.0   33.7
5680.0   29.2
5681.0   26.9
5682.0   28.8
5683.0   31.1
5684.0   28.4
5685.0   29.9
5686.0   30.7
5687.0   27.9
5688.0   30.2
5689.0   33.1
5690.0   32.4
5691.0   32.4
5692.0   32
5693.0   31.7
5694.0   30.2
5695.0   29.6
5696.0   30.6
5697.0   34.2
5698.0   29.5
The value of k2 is 5618.0 Ang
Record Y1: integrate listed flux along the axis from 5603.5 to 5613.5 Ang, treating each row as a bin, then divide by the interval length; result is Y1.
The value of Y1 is 30.93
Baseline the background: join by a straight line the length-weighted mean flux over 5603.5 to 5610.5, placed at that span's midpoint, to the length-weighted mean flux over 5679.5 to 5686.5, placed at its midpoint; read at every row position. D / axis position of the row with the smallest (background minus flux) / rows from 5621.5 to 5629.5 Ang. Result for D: 5623.0 Ang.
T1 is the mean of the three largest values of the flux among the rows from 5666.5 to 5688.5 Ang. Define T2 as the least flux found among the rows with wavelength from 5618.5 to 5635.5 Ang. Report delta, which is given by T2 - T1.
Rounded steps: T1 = 33.2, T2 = 26.7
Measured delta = -6.5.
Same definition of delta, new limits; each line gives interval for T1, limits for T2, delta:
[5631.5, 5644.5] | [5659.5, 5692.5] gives -6.4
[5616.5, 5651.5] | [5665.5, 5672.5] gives -6.6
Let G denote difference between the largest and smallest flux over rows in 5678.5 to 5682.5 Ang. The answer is 6.8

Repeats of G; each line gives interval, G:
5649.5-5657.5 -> 6.7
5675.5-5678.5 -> 3.7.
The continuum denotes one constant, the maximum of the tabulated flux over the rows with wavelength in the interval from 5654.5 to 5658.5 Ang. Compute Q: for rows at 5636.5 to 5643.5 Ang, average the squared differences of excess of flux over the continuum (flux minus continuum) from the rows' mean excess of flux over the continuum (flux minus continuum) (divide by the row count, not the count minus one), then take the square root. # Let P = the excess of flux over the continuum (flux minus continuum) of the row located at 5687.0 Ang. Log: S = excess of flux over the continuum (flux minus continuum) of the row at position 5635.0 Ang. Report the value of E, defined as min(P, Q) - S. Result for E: -3.2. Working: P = -4.2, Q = 1.5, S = -1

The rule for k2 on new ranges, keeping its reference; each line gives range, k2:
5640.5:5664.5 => 5656.0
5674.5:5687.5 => 5681.0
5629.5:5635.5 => 5632.0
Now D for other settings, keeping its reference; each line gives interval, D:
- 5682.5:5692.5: 5689.0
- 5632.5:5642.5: 5642.0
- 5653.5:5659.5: 5658.0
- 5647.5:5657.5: 5652.0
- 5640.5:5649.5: 5644.0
